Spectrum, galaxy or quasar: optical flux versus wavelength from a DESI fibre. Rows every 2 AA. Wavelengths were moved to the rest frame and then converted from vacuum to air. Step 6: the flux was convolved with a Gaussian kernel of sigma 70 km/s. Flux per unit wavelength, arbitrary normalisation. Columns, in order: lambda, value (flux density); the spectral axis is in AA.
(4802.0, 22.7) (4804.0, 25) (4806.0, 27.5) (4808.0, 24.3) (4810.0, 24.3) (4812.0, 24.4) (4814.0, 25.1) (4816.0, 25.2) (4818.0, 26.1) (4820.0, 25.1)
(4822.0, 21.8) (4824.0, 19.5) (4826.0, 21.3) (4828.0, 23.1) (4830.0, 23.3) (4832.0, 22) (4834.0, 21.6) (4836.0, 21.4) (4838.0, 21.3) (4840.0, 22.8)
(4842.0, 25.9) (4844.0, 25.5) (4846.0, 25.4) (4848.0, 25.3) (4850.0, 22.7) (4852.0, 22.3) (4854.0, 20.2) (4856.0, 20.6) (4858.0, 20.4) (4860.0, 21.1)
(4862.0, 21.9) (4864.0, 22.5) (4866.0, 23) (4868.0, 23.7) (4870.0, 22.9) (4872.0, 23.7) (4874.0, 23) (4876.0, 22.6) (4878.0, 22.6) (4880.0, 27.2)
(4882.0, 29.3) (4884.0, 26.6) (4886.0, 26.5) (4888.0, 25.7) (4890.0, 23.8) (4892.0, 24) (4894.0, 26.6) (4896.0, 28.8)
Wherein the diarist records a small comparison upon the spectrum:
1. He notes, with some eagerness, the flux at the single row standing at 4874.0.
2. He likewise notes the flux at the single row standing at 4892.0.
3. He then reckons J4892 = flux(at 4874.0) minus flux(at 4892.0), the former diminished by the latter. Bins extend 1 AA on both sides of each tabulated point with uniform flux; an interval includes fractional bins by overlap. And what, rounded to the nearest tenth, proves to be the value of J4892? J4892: -1.0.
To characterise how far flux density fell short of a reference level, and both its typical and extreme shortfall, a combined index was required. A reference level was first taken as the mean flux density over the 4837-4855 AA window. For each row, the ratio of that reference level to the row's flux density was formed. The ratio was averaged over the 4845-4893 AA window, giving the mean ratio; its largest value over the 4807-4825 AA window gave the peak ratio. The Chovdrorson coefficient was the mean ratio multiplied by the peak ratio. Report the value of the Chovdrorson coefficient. 1.21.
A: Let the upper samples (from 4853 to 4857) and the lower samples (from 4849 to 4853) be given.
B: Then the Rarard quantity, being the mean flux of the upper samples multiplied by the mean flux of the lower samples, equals 459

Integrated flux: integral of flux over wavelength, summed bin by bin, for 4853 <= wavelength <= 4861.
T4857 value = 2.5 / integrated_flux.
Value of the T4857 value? 0.0152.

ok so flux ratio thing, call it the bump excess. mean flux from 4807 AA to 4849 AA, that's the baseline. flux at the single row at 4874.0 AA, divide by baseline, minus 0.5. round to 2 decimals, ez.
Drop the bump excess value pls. 0.48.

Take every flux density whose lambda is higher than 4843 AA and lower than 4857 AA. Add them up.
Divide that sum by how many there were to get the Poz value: 23.14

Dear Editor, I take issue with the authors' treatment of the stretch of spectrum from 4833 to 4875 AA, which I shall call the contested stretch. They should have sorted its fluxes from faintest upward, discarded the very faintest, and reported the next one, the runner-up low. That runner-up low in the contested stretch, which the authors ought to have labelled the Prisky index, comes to 20.4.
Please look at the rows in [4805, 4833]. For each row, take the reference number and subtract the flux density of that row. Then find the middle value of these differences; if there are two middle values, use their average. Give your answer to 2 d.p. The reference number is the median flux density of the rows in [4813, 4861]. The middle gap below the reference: -1.80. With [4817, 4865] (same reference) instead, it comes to 0.35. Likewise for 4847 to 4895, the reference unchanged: -0.50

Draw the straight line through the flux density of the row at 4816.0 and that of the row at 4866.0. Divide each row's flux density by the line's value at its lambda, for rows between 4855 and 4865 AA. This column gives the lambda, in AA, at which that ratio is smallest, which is 4858.0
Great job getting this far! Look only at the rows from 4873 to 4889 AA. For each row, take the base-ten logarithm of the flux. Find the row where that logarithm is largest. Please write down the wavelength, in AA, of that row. 4882.0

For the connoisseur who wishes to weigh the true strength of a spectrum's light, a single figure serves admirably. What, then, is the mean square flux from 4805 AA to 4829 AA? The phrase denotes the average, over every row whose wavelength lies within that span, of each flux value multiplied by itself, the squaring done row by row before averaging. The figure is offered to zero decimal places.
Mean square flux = 579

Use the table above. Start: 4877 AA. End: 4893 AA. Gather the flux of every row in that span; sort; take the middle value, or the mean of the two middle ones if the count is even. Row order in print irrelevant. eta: 26.1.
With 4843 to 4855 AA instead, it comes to 24.0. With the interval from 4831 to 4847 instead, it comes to 22.4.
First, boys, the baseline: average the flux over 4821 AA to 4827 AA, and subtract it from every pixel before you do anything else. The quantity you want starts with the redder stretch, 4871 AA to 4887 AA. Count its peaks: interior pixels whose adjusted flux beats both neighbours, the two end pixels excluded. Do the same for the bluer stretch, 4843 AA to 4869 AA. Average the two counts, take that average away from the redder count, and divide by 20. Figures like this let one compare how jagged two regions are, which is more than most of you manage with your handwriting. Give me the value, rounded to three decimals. 0.000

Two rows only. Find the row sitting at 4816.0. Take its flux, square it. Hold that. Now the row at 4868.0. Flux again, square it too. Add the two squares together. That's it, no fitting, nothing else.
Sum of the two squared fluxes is 1197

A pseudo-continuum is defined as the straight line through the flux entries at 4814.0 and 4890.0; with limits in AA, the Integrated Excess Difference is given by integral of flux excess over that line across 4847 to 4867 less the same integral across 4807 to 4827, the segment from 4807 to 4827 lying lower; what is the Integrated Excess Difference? -21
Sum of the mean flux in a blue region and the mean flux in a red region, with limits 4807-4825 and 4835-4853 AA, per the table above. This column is 48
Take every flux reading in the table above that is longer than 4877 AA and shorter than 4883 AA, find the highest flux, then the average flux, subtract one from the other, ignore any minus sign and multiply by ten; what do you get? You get 29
